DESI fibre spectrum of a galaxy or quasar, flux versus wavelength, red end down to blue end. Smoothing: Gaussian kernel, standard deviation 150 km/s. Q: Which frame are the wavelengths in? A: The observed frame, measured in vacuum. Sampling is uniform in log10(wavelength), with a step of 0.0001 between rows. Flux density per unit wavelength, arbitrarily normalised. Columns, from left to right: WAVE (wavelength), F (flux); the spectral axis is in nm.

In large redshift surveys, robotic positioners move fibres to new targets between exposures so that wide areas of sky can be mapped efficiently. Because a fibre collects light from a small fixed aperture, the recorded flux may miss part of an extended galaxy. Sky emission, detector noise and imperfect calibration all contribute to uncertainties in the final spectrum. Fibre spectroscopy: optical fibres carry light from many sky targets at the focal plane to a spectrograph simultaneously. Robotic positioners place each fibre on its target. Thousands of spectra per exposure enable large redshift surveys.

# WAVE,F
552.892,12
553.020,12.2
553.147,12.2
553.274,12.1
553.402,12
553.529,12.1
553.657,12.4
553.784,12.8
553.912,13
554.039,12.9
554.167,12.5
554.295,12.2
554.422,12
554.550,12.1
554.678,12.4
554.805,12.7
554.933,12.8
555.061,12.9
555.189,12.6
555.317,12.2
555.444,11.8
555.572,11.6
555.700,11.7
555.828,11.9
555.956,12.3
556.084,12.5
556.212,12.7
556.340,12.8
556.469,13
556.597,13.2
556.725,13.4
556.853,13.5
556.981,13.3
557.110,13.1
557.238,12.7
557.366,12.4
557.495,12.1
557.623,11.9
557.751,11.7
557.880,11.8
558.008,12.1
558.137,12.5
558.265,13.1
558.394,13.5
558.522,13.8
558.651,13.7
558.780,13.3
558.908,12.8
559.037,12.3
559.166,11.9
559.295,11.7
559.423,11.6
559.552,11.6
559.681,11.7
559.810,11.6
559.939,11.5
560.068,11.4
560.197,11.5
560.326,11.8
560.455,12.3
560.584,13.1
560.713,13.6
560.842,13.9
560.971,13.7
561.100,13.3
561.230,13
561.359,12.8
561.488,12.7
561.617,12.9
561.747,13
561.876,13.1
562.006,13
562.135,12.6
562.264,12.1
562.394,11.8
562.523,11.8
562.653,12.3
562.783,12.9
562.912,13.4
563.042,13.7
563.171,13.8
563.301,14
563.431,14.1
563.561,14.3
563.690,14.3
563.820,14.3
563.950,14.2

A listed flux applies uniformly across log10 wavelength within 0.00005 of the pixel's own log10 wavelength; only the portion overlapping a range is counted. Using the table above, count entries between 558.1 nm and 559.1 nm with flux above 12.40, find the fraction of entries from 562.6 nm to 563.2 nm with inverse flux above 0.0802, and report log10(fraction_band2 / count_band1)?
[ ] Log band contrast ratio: -1.54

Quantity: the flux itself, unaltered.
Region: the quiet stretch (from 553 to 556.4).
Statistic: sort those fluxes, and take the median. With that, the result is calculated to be 12.3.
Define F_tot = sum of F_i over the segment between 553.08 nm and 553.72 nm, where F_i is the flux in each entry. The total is 61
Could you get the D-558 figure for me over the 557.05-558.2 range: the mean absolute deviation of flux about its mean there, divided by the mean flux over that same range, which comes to 0.0304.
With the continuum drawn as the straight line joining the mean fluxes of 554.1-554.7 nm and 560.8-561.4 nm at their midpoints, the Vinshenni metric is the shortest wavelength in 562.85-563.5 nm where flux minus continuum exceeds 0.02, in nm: 563.042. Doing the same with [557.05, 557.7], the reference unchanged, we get 557.110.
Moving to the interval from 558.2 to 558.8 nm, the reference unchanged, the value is 558.265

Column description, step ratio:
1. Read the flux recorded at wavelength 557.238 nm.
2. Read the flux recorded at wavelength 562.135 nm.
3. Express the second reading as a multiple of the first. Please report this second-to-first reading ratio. 0.99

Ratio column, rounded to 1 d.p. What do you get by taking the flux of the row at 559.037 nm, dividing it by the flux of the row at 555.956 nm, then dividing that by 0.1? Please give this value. 10.0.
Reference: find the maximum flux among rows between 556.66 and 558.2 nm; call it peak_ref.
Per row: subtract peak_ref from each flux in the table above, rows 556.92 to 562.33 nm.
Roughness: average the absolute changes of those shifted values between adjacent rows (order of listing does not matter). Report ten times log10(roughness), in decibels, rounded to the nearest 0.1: -5.6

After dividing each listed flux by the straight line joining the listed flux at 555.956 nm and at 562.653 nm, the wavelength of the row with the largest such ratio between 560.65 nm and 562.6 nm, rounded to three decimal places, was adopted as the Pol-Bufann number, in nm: 560.842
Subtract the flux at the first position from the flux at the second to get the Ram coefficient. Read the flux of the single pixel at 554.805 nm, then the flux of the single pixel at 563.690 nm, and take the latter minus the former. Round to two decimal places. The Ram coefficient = 1.60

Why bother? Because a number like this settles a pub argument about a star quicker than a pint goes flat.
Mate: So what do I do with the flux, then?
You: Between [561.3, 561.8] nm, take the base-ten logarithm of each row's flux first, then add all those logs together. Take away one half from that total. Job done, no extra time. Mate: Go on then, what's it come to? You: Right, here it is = 3.94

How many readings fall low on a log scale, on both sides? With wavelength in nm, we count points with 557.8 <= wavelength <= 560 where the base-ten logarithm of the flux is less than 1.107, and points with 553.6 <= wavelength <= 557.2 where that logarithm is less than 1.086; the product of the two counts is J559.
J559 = 66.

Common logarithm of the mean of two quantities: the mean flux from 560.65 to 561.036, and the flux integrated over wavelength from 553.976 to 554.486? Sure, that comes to 1.00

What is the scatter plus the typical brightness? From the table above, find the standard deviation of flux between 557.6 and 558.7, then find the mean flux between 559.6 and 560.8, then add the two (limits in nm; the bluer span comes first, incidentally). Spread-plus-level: 12.9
